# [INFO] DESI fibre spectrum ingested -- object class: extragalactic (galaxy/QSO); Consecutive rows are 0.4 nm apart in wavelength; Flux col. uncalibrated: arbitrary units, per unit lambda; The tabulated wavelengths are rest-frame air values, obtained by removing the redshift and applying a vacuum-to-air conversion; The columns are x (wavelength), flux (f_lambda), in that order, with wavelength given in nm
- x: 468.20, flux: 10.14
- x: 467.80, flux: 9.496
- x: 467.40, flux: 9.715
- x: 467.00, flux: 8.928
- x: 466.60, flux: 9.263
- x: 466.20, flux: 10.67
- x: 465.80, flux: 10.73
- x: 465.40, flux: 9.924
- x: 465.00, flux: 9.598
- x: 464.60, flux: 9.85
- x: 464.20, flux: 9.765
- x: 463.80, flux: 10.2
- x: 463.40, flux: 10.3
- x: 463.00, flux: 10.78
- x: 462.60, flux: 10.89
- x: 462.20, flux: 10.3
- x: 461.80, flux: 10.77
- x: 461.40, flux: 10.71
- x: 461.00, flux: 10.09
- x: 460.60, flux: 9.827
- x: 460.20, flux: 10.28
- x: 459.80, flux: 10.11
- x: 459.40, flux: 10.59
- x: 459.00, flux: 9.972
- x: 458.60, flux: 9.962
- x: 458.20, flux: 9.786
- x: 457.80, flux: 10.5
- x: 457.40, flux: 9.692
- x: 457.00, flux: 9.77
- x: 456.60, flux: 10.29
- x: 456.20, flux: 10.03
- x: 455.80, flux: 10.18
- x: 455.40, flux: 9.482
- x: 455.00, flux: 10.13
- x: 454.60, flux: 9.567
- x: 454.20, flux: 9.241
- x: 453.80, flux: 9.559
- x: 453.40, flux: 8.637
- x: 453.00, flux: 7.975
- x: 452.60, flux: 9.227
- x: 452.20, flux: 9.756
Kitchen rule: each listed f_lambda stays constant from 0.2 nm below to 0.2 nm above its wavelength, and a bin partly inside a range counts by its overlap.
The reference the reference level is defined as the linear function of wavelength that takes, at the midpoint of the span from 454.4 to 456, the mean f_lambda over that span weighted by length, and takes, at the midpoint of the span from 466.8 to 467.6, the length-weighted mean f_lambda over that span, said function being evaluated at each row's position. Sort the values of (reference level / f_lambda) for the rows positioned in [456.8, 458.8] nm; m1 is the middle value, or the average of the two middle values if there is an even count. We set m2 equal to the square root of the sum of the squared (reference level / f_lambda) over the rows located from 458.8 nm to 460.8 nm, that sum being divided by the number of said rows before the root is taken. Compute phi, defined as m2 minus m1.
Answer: -0.042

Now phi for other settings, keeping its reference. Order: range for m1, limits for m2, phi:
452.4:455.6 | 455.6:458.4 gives -0.079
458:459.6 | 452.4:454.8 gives 0.132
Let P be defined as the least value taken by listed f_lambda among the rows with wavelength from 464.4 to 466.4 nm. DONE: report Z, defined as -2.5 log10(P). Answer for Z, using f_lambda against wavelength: -2.46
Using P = 9.598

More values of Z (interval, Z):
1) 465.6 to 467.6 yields -2.38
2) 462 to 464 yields -2.52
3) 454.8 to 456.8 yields -2.44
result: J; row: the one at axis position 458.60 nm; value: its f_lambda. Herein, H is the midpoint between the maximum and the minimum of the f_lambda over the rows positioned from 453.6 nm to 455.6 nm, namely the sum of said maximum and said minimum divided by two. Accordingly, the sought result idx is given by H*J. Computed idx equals 96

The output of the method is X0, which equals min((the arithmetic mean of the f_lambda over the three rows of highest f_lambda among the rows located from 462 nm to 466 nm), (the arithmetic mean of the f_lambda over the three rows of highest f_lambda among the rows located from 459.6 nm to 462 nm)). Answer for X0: 10.6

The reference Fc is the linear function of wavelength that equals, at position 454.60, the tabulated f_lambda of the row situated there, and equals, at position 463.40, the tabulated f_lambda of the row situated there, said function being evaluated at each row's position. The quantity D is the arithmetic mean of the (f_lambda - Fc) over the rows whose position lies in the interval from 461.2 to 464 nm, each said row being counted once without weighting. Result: 0.3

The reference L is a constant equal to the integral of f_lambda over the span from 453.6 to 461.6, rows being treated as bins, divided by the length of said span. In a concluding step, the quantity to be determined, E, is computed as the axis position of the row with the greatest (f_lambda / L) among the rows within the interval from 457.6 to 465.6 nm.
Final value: 462.60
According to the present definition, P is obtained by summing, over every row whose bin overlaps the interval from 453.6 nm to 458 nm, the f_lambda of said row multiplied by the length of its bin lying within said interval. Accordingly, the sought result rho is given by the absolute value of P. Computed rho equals 43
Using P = 43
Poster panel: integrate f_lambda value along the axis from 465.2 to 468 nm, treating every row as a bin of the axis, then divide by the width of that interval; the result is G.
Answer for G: 9.8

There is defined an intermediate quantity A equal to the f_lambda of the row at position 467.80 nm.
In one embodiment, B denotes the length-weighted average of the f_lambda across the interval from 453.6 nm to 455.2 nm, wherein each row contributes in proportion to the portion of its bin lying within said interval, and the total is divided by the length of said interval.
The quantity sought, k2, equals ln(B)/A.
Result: 0.238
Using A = 9.496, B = 9.6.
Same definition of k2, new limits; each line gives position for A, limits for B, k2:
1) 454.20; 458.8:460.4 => 0.252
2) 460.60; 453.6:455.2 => 0.230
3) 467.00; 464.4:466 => 0.258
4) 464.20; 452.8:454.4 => 0.223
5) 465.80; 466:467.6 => 0.211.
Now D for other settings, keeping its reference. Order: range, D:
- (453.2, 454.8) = -0.3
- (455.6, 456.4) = 0.4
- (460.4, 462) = 0.2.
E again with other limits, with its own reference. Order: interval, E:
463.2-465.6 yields 463.40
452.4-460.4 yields 459.40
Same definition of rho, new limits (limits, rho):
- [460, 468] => 81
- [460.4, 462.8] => 25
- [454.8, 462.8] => 81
